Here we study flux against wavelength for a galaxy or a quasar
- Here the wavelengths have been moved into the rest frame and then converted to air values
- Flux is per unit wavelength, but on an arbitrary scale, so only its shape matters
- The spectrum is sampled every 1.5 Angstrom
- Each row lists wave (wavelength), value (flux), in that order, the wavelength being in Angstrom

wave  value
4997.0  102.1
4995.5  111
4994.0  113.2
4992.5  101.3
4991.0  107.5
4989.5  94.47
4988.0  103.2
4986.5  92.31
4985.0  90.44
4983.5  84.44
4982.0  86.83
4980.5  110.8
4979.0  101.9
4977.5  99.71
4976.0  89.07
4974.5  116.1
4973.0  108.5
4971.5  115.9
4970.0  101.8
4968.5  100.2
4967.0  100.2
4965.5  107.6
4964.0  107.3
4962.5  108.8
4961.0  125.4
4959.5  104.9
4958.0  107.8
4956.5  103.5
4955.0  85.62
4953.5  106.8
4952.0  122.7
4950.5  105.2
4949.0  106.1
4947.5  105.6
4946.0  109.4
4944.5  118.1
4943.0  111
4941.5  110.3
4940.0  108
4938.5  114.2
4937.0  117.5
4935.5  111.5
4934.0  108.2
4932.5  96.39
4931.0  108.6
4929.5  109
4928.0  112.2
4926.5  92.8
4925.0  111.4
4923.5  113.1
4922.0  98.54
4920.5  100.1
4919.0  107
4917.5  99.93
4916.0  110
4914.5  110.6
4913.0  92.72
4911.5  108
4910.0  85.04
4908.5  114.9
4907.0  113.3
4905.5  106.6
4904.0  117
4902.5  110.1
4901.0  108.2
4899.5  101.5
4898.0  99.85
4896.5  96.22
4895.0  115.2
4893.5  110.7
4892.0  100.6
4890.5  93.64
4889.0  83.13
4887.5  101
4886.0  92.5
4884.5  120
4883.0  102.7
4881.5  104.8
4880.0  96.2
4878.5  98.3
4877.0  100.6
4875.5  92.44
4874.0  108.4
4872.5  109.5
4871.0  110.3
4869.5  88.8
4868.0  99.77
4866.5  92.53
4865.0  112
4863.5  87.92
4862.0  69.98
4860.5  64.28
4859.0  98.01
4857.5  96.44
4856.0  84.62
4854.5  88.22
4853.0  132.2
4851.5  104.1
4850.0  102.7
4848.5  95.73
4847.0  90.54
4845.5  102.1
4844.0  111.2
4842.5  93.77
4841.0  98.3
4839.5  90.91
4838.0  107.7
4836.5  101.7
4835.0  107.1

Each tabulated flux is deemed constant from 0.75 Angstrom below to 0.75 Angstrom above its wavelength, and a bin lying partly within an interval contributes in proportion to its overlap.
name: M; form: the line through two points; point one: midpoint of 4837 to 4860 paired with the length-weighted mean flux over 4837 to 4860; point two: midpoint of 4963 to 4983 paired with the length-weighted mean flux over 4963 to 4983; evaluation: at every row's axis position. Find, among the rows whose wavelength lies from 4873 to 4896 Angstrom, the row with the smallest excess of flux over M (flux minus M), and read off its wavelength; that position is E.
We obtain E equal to 4889.0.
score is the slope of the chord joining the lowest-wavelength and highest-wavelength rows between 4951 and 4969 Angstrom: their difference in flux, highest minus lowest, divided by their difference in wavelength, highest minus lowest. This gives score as -1.36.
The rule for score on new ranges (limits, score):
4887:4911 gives -0.71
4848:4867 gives -0.18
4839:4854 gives 3.06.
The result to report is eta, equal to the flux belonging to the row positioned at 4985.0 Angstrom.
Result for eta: 90.44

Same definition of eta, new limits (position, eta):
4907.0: 113.3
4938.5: 114.2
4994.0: 113.2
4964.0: 107.3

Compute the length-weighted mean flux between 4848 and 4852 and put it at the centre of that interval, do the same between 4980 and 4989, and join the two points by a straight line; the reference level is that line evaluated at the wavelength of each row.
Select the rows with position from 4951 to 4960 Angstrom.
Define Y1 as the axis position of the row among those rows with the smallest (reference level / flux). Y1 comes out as 4952.0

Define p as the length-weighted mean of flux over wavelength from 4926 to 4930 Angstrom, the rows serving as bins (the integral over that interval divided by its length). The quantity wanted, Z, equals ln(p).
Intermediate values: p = 105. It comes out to 4.66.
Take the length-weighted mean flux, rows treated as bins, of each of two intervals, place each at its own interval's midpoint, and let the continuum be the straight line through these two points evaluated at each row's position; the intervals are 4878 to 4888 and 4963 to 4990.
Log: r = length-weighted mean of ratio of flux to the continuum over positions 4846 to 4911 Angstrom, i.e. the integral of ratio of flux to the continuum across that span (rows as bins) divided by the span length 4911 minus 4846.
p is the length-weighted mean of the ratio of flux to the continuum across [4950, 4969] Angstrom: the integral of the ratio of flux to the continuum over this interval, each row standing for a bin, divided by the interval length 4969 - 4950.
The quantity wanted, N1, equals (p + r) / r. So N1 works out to 2.08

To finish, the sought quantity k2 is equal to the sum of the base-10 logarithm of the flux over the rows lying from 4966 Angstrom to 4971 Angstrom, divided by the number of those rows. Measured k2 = 2.00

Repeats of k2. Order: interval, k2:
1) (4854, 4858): 1.95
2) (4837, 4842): 1.99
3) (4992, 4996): 2.03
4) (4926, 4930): 2.02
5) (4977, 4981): 2.02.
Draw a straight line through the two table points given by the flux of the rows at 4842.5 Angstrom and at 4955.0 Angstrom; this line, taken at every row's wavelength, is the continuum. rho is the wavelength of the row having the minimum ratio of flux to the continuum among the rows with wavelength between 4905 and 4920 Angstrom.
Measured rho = 4910.0 Angstrom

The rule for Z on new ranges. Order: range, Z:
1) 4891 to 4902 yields 4.65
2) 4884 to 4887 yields 4.65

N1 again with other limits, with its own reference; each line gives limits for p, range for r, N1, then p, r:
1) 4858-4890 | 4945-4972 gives 1.89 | 0.94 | 1.06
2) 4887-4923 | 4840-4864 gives 2.10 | 1.02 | 0.92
